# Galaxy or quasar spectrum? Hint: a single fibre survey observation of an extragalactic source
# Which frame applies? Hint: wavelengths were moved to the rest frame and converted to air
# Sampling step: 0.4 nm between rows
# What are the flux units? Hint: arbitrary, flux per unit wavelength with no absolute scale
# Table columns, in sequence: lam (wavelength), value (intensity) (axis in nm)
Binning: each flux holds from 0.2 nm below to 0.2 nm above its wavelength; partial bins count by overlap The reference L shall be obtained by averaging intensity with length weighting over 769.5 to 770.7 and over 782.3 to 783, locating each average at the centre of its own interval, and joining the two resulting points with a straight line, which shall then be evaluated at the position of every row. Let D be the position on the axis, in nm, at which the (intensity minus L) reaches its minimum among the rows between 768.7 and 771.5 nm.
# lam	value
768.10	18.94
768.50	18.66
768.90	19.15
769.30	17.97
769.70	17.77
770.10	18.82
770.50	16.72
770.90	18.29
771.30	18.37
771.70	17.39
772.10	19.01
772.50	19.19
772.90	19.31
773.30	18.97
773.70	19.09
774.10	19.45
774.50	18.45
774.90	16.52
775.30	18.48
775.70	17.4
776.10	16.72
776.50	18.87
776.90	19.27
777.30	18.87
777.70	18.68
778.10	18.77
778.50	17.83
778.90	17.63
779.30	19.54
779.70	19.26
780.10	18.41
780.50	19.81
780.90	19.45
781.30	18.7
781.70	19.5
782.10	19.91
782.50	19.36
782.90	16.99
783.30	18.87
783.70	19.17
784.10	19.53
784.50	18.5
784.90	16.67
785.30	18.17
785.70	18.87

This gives 770.50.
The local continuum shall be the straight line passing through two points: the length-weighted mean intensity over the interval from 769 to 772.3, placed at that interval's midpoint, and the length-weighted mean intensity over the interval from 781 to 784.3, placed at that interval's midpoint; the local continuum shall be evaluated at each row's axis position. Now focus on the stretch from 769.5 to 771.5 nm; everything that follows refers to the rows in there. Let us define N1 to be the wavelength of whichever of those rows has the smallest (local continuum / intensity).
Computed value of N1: 770.10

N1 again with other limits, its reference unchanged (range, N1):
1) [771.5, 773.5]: 772.90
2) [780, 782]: 780.50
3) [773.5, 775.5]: 774.10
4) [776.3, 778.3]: 776.90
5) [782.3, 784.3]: 784.10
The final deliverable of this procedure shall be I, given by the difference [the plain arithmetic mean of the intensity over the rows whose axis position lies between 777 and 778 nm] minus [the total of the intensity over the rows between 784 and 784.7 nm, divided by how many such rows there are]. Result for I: -0.2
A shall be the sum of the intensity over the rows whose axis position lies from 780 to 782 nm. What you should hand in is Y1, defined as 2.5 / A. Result 0.026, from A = 96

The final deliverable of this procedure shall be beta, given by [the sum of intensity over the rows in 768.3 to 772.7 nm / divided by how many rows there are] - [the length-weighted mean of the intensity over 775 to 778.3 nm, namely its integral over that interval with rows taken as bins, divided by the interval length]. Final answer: 0.0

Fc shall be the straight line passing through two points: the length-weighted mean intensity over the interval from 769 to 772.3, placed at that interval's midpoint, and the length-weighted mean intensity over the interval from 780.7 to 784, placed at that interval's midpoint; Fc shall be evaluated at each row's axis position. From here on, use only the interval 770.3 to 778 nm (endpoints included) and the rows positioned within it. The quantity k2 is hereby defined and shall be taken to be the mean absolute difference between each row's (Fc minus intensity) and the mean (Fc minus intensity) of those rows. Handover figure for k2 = 0.73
